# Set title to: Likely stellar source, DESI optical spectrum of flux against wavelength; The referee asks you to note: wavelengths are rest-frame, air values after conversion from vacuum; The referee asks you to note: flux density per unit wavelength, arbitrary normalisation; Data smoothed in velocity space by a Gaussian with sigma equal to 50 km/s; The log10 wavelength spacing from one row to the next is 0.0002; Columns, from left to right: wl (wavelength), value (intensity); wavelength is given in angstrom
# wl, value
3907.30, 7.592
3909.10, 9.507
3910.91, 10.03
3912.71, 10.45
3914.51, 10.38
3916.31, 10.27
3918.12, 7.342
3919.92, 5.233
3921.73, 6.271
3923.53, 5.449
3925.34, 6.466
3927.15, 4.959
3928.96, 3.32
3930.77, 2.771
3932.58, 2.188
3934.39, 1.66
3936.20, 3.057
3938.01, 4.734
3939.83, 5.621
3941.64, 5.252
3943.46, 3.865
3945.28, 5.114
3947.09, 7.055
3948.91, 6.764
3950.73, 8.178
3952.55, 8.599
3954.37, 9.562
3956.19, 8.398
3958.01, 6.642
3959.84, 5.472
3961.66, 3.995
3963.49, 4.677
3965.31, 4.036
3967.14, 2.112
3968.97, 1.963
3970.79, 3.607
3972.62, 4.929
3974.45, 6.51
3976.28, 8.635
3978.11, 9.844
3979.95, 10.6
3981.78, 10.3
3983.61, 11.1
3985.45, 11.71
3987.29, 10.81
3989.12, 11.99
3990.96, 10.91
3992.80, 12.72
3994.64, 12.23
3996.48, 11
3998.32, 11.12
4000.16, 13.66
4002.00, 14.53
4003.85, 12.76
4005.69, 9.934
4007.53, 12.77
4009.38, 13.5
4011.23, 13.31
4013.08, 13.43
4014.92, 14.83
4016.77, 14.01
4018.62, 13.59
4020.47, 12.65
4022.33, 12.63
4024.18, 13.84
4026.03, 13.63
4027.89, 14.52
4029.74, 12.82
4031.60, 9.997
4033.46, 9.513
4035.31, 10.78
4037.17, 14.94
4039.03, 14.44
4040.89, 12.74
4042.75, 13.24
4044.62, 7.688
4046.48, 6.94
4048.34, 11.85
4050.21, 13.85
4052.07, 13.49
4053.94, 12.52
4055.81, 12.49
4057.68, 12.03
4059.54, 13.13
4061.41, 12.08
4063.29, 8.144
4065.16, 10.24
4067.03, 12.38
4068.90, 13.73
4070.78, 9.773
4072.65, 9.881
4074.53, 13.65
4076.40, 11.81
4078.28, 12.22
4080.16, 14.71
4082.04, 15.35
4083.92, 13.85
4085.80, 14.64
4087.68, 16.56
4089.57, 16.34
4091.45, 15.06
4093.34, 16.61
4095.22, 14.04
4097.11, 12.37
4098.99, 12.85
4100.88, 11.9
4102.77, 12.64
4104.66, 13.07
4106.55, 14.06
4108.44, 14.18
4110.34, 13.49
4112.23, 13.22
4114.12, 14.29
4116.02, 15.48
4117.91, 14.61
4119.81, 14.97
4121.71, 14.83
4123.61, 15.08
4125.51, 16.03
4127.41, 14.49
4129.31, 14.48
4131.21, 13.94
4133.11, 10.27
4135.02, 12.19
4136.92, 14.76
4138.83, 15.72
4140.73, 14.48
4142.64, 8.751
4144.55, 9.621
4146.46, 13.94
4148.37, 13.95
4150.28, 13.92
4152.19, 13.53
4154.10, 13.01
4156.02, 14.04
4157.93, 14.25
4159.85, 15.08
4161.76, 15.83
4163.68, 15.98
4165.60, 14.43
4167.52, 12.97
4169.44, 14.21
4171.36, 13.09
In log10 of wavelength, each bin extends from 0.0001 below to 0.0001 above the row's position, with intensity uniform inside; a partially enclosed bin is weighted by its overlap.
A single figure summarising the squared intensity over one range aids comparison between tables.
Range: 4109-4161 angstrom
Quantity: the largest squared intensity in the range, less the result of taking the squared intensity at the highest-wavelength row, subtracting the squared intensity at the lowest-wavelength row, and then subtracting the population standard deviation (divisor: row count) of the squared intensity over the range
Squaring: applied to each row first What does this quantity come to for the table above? 254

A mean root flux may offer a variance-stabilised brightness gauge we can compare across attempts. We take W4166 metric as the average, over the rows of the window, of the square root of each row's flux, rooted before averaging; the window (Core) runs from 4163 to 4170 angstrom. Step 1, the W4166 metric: 3.8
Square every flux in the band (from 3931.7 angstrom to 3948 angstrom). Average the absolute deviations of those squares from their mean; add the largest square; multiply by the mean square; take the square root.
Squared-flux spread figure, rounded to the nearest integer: 36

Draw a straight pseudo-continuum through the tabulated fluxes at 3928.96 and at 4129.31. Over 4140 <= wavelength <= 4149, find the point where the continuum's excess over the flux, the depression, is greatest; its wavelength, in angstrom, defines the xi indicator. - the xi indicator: 4142.64 angstrom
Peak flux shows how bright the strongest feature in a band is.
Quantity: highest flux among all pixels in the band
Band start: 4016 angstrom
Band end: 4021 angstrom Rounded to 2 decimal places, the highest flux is 14.01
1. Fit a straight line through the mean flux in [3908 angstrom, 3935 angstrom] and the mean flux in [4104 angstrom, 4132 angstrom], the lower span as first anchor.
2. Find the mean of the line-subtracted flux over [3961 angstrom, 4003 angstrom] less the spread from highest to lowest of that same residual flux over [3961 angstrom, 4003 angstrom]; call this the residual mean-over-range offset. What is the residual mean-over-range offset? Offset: -11.3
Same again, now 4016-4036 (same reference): -3.4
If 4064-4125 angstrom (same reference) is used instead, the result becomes -5.9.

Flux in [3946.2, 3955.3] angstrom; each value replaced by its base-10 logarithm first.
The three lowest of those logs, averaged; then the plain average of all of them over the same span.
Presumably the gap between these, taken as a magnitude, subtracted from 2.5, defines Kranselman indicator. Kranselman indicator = 2.46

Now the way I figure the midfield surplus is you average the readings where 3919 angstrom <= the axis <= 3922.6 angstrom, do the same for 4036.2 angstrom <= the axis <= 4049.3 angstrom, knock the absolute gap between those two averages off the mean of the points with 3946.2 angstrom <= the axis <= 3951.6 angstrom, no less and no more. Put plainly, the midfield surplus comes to 1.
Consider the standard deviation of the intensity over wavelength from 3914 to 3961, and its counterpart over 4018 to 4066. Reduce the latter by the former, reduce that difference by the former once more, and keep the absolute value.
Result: 2.6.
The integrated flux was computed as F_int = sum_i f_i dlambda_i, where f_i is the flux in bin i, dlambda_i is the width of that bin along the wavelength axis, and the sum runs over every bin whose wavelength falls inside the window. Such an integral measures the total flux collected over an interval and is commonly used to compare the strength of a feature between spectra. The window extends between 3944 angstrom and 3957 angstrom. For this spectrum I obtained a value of 98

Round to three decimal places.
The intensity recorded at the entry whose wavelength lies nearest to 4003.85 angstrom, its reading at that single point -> 12.760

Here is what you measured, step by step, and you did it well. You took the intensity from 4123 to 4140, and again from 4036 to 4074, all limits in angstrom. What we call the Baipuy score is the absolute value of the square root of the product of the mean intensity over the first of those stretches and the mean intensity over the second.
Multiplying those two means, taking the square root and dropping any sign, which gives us 13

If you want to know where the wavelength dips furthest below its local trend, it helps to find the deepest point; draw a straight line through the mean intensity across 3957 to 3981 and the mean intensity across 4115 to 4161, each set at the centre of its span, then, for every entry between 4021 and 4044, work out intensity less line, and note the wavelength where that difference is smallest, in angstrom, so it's 4033.46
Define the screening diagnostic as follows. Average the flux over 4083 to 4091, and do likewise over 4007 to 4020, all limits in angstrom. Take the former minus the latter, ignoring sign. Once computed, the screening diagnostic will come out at 1.7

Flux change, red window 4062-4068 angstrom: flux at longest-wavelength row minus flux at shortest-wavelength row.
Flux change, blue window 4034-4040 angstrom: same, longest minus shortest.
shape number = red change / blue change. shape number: 1.2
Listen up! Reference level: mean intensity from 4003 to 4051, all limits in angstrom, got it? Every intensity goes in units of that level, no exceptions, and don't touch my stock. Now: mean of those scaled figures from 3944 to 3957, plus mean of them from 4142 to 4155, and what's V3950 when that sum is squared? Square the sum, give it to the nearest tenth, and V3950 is 2.6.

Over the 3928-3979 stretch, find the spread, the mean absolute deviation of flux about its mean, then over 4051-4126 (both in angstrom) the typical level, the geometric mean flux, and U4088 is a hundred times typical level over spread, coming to 675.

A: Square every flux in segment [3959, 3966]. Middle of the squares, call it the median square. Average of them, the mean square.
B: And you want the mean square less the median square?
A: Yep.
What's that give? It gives 2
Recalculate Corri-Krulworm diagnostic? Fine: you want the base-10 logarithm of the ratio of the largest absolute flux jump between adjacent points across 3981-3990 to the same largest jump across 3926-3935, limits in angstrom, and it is -0.14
